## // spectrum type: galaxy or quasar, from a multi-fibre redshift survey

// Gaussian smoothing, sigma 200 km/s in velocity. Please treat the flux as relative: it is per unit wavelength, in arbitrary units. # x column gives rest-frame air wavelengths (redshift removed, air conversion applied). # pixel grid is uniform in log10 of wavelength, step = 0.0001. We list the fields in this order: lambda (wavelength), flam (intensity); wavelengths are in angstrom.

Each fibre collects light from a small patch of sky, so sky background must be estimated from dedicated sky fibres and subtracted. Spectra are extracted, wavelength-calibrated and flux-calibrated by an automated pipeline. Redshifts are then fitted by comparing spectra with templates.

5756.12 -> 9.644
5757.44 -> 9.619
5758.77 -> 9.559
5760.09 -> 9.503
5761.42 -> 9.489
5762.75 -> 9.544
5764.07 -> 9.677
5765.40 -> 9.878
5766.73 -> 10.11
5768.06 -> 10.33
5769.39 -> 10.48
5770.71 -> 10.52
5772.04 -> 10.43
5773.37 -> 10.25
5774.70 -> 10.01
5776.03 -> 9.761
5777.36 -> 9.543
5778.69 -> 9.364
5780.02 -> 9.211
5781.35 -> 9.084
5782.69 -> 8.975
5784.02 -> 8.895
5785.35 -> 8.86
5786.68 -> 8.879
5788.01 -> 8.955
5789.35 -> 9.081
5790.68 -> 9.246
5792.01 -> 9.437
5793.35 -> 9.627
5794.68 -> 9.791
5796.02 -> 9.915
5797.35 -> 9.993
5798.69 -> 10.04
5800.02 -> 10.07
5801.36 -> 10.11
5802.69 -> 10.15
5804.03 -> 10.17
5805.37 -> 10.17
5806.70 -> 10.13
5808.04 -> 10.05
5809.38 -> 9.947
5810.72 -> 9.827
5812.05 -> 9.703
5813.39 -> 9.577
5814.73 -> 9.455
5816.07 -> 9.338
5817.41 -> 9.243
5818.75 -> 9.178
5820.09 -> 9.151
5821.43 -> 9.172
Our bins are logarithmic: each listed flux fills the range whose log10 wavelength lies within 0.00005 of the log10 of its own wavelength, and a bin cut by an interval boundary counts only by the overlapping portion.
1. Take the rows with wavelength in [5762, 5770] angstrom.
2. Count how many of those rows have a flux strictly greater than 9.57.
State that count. 5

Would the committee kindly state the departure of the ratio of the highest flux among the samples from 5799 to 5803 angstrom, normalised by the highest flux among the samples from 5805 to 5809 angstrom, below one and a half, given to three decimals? 0.502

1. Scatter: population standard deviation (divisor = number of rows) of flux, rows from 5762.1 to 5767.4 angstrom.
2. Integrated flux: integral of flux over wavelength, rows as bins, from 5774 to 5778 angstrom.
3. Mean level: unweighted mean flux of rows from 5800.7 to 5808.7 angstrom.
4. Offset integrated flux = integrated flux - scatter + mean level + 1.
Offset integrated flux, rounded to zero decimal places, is 50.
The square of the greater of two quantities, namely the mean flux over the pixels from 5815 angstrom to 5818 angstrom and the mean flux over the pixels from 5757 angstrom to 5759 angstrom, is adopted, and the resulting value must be 92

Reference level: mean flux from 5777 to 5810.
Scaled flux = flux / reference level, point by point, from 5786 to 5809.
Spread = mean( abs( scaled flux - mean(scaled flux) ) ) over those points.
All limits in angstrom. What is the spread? 0.040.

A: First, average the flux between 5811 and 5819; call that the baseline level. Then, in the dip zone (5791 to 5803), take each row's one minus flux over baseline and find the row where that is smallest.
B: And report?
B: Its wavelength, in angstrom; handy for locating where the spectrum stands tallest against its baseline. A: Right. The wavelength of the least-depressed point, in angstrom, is 5802.69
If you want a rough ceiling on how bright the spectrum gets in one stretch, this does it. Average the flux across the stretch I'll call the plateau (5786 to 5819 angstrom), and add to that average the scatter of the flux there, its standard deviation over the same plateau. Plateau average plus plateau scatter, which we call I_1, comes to 10.1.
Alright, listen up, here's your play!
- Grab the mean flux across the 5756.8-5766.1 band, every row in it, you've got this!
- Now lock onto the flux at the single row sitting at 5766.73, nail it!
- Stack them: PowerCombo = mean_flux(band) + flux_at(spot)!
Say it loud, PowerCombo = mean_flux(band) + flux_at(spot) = 19.72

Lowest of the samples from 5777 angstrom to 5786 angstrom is 8.86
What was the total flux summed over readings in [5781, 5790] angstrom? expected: 62.7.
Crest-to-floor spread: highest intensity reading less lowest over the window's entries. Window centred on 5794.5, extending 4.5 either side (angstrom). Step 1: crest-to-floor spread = 0.79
